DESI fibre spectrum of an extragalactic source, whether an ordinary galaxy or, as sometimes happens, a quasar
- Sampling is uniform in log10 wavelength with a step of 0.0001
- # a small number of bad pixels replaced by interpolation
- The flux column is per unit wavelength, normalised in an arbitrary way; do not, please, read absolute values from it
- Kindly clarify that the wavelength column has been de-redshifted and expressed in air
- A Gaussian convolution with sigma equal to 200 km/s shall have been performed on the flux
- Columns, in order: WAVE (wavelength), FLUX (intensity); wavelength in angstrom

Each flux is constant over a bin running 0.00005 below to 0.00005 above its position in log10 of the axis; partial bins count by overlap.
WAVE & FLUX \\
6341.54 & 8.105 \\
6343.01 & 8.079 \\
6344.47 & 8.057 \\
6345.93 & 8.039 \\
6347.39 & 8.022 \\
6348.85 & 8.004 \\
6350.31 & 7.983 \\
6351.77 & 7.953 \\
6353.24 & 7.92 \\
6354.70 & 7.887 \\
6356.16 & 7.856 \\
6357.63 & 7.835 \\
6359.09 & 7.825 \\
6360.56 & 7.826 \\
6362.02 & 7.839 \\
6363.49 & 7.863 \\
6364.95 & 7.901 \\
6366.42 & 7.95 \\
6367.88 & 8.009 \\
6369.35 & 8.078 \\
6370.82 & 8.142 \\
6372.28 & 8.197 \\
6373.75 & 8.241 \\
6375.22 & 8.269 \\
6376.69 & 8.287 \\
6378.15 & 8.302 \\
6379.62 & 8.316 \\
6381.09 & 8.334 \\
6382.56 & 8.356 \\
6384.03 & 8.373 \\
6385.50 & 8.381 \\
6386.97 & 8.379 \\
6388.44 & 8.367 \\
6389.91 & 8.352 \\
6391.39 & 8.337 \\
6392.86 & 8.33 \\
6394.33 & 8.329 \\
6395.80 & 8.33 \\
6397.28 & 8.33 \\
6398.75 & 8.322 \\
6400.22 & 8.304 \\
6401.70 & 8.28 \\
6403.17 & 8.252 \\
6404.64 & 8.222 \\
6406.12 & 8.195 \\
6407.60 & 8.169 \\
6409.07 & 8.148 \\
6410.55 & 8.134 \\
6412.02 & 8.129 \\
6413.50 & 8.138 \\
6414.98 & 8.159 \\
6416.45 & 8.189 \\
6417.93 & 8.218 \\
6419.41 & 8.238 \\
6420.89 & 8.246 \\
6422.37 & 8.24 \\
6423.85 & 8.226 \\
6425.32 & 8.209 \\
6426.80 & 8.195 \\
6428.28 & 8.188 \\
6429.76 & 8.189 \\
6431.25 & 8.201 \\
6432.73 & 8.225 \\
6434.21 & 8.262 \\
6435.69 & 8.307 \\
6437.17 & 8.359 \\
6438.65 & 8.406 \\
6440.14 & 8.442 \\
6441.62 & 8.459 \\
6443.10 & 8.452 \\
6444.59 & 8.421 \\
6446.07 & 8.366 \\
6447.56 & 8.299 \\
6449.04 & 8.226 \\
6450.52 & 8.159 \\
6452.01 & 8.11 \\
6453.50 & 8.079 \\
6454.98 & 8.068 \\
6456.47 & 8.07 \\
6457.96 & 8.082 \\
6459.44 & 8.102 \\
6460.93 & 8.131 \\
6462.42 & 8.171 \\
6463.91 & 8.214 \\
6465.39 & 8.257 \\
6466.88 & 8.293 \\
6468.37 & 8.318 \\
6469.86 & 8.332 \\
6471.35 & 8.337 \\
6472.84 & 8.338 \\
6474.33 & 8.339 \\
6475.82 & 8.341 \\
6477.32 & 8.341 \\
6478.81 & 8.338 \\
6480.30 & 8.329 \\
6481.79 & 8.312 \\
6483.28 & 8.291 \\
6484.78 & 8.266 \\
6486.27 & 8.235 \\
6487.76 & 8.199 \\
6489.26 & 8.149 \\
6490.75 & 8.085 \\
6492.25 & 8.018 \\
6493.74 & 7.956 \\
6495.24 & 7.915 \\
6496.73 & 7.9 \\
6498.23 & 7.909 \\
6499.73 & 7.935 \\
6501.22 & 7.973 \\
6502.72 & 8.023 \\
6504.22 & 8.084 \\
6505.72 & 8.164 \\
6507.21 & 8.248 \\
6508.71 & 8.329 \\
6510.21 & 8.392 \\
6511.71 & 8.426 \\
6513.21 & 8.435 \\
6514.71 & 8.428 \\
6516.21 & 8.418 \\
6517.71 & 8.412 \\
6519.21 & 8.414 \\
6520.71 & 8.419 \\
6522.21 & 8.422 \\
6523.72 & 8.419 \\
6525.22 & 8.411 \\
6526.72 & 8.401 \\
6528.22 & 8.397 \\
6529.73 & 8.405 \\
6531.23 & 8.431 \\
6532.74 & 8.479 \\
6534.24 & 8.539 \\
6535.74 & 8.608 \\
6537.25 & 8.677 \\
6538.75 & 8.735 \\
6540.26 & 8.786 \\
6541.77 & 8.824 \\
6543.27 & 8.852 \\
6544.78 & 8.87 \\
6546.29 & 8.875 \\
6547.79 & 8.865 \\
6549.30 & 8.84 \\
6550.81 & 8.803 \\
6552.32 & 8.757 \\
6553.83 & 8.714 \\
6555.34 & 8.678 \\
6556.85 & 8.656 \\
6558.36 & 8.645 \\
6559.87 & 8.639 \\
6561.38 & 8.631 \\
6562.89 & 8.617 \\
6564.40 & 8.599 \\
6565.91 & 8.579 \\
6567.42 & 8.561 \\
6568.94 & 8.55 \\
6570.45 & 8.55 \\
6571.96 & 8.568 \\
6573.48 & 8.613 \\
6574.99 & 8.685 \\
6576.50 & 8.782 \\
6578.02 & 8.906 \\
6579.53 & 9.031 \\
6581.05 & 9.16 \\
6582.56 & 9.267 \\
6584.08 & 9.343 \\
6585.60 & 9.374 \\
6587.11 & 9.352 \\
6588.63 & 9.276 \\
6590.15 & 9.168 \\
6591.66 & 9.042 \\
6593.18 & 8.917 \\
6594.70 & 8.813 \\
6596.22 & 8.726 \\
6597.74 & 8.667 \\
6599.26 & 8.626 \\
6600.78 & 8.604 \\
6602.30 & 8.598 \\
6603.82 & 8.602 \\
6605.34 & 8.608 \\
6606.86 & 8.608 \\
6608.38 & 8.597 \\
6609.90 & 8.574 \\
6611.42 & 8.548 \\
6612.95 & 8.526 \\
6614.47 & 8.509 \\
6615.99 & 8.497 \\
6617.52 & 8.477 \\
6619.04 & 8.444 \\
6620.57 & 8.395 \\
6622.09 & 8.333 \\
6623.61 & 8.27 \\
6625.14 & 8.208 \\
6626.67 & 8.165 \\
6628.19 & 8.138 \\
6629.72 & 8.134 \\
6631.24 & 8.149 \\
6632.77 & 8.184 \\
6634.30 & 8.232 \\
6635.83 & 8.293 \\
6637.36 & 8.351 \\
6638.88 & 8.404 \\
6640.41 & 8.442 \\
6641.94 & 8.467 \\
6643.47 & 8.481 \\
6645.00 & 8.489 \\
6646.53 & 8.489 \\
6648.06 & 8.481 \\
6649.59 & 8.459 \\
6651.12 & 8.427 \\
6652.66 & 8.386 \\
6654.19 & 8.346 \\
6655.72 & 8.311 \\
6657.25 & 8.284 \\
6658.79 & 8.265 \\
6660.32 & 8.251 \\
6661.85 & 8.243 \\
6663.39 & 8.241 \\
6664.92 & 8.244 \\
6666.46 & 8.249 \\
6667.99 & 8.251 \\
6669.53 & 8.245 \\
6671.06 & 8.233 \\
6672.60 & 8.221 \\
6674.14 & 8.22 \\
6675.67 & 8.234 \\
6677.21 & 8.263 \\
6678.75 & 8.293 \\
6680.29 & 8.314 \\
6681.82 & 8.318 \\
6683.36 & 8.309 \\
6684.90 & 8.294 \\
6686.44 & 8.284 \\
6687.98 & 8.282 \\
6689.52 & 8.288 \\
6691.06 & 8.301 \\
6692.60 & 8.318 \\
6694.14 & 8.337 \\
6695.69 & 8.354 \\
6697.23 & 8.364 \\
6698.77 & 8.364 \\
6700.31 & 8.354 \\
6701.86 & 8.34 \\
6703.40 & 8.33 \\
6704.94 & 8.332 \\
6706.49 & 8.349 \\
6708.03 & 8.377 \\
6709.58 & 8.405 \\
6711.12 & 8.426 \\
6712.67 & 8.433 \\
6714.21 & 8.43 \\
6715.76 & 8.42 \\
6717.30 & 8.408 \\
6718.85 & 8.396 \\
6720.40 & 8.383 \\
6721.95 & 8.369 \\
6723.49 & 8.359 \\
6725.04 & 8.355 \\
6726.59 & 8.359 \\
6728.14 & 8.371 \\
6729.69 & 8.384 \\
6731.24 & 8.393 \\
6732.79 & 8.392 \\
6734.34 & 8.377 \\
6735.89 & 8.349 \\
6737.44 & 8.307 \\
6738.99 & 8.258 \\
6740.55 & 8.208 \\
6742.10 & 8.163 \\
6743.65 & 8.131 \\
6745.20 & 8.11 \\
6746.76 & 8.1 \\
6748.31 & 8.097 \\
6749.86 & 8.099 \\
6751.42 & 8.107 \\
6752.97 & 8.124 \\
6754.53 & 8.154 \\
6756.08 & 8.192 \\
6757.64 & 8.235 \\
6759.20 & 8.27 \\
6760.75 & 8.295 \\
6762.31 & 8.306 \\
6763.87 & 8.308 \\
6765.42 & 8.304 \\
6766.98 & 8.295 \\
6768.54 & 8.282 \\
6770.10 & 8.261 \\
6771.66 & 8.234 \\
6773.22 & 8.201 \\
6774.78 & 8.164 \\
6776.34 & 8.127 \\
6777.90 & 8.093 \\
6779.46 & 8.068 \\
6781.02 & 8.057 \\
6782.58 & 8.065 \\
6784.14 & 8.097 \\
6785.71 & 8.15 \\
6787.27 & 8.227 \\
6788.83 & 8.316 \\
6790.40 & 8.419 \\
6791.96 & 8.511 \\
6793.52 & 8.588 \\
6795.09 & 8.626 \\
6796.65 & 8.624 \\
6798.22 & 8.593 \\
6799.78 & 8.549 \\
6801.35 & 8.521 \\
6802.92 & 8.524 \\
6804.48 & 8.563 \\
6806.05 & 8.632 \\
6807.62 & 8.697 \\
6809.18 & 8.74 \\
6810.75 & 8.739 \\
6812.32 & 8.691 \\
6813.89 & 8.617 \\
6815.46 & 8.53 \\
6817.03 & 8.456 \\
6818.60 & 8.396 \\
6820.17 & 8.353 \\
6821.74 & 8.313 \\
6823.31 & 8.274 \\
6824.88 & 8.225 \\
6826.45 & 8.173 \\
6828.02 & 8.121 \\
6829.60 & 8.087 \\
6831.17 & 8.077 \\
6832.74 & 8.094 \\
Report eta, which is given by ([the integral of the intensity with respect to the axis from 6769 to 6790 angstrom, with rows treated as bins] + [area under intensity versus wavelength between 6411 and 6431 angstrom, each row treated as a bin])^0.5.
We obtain 18.3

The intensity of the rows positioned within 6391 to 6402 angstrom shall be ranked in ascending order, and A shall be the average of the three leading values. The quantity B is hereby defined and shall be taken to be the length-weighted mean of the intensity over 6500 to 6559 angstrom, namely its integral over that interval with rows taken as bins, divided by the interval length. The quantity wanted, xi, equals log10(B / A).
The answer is 0.011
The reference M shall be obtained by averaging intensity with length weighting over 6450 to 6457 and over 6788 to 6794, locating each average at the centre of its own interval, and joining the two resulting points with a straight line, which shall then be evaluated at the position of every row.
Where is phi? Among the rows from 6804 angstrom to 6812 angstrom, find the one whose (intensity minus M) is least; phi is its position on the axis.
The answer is 6804.48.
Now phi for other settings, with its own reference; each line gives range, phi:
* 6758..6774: 6773.22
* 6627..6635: 6629.72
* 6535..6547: 6535.74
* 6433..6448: 6434.21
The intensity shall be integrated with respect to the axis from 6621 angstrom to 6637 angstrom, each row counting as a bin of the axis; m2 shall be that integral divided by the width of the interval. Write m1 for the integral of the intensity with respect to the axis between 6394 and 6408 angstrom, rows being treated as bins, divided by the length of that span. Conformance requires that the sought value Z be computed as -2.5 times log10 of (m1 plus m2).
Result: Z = -3.04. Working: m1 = 8.27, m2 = 8.2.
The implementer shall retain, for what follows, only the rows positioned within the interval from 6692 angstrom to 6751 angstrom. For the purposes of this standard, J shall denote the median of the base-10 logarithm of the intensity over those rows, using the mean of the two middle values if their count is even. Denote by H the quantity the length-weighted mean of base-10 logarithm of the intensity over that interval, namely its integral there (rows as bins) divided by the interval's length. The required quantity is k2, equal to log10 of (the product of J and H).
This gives -0.071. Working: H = 0.920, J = 0.922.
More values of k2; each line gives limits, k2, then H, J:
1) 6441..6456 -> -0.075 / 0.917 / 0.917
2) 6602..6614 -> -0.059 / 0.934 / 0.934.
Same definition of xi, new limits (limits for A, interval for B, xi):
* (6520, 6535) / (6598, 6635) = 0.001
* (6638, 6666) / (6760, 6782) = -0.002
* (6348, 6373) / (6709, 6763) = 0.025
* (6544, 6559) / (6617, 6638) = -0.020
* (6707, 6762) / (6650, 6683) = 0.010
